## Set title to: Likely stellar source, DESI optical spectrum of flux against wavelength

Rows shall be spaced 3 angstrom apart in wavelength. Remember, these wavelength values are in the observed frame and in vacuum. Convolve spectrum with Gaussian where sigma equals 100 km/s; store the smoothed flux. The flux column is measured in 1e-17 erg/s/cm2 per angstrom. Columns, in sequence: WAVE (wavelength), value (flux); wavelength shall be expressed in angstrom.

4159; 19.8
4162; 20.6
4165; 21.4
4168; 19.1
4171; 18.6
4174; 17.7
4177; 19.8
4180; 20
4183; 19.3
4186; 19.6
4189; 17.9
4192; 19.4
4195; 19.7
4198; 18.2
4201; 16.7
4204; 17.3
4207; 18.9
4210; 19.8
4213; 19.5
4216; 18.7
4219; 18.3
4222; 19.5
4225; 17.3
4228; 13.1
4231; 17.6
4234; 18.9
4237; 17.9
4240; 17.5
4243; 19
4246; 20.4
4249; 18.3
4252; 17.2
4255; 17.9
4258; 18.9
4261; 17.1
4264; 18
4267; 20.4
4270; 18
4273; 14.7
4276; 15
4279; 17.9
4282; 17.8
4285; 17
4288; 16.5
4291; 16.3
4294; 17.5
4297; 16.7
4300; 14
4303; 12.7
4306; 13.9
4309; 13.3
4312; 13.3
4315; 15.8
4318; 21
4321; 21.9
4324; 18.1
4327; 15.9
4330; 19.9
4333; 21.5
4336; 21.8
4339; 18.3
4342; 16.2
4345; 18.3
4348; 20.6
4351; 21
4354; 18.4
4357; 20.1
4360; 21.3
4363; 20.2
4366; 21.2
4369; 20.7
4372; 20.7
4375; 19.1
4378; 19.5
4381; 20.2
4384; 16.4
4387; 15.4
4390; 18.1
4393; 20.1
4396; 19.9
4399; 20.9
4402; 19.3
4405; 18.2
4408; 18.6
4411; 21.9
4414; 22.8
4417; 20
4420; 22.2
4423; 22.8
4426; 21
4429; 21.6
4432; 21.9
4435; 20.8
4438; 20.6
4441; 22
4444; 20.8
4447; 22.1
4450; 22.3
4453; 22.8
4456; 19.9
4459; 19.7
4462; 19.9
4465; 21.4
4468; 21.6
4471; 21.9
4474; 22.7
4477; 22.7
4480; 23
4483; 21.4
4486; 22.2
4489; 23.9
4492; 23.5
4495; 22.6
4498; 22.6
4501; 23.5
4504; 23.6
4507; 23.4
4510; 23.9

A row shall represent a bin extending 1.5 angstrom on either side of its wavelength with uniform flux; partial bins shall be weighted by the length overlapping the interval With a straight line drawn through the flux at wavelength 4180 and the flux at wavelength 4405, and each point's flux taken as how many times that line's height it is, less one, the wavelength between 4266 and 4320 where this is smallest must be 4303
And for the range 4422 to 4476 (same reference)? 4459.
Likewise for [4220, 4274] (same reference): 4228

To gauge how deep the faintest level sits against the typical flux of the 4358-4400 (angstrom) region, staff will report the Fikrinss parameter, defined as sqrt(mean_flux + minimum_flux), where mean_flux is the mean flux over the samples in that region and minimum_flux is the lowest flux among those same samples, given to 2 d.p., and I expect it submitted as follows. 5.91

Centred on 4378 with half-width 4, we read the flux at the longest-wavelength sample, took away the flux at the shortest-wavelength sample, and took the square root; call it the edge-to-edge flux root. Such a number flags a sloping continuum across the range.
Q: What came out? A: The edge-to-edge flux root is 1.05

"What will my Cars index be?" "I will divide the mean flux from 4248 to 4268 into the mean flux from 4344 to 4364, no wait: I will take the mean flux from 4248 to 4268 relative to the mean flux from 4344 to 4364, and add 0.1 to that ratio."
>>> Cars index 1.01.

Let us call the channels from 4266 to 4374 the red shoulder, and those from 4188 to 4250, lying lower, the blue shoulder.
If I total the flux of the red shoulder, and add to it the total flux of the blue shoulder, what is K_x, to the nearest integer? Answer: 1032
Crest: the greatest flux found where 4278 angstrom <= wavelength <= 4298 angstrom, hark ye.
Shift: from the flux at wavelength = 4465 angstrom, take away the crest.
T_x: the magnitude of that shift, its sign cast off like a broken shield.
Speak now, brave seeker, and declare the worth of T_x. 3.5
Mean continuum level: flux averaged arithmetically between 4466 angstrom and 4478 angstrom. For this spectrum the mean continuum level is 22.2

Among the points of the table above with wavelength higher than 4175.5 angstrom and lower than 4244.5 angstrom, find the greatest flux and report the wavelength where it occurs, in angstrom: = 4180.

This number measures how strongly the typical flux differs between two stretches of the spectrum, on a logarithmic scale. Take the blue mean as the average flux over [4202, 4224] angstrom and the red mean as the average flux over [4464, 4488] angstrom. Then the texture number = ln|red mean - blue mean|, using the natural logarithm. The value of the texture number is 1.2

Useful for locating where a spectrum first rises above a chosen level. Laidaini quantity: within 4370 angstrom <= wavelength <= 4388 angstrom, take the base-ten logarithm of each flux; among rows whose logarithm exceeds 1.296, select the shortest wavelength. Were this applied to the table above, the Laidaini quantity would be 4372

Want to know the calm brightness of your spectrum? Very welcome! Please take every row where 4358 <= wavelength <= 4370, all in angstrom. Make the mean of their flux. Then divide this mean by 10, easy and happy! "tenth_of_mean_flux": 2.08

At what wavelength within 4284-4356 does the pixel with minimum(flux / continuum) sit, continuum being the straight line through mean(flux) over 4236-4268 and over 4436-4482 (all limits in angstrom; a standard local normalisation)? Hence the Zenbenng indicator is 4303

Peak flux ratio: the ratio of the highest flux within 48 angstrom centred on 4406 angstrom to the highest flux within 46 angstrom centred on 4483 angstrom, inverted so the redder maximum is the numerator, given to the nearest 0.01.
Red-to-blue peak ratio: 1.05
